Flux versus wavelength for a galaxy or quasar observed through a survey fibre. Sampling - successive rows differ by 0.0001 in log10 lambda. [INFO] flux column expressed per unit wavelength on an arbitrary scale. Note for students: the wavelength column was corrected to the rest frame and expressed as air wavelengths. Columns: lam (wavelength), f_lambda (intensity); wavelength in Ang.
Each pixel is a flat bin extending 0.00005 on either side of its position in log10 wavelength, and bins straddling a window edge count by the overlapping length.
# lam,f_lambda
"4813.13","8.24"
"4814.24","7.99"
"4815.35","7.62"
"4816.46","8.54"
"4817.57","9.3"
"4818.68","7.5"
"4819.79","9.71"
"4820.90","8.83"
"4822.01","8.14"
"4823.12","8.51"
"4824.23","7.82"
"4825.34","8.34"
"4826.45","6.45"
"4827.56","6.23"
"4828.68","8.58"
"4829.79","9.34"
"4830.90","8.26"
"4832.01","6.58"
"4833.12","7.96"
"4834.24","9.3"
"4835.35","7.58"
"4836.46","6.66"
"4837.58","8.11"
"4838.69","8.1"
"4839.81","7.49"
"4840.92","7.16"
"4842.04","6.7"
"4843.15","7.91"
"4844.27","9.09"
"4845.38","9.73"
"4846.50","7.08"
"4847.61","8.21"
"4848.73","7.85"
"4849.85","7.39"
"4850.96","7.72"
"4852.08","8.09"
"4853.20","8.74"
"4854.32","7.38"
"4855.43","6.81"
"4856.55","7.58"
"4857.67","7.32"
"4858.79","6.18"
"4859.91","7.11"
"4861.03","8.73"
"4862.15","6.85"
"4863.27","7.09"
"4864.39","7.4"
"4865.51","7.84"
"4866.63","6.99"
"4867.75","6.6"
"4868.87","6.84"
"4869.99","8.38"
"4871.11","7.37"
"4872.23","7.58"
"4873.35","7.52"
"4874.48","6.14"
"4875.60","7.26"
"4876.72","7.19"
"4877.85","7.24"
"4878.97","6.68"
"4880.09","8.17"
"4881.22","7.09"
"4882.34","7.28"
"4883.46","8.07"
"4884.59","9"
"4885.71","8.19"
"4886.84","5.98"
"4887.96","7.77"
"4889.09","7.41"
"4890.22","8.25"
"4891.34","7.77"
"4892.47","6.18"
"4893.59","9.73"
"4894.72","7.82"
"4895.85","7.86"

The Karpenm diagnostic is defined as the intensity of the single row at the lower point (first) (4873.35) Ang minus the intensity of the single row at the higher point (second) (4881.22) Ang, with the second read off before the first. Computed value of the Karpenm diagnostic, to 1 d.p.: 0.4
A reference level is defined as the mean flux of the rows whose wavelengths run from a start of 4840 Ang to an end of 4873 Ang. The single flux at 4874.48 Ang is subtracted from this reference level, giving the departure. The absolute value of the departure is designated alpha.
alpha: 1.4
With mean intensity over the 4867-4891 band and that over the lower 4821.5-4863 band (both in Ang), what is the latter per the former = 1.04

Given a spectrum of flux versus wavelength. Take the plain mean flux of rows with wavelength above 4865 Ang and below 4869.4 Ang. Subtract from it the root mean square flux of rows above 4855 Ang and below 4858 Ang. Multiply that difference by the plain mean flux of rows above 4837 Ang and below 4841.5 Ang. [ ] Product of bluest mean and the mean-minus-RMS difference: -1.4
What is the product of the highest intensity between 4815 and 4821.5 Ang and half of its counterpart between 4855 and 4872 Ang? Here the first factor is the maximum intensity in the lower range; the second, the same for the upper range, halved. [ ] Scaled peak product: 42.4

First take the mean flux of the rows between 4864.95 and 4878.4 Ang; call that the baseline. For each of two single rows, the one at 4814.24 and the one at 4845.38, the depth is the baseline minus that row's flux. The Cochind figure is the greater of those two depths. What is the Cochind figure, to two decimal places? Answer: -0.74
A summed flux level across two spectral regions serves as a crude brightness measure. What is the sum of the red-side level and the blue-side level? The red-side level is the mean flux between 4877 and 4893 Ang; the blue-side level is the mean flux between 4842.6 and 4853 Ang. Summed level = 15.6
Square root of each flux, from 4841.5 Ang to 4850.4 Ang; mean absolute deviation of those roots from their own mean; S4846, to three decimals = 0.133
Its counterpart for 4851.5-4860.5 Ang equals 0.101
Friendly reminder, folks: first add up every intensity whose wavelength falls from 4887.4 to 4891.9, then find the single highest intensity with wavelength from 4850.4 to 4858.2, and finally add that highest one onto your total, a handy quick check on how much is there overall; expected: 40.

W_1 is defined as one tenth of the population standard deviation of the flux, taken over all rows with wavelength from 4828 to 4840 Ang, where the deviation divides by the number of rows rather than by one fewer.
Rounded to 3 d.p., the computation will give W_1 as 0.086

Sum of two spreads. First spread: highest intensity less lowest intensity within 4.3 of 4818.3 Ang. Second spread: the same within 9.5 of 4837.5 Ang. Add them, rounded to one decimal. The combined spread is 5.4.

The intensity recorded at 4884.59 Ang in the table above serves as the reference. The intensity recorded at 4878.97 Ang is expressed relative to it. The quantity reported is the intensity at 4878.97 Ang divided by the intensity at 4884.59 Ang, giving 0.74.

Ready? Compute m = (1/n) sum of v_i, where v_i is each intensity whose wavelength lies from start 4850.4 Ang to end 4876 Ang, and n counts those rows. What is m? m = 7.4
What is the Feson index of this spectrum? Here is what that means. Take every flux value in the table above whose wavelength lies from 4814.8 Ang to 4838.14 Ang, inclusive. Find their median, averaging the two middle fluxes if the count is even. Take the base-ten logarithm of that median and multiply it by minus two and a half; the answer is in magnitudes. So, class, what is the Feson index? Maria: -2.28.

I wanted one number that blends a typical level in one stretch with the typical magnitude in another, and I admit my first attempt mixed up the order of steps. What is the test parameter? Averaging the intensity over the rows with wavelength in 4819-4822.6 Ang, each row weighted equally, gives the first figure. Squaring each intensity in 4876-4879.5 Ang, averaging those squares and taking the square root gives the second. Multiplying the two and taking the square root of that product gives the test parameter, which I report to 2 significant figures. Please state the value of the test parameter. 7.9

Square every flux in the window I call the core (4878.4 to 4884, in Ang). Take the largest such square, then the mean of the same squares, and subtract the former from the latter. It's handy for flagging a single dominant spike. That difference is -11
